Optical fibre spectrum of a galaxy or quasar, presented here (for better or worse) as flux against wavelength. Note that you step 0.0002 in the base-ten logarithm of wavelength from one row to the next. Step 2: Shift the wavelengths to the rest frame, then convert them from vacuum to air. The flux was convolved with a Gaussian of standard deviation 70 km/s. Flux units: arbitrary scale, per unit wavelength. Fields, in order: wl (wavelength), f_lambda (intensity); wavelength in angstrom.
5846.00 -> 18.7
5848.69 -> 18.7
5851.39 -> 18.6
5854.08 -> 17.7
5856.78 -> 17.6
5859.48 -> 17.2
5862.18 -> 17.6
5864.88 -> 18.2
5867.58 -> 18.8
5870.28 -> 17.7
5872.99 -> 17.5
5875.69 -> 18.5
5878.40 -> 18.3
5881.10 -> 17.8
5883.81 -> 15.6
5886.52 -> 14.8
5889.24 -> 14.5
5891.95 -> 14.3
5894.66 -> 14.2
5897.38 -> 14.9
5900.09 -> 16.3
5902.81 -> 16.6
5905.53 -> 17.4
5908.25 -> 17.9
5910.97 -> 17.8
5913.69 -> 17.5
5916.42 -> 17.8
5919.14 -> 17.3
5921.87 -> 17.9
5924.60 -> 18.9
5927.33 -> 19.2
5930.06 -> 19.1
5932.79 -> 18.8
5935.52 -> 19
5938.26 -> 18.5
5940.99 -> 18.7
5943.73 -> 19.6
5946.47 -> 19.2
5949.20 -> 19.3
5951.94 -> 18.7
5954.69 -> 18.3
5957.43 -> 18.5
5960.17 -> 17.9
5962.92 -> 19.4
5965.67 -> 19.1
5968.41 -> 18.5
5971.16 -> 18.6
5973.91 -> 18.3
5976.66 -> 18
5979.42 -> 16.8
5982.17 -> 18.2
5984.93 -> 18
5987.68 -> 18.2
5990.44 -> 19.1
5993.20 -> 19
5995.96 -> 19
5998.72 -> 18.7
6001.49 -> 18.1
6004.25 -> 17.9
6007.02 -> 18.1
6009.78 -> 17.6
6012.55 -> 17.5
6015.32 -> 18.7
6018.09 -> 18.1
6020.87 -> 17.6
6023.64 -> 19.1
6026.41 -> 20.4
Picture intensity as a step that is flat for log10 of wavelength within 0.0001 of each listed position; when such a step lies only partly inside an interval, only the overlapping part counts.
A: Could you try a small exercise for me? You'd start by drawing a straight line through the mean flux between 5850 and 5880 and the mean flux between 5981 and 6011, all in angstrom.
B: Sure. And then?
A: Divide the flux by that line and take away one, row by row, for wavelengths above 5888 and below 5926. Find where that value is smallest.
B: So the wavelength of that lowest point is 5894.66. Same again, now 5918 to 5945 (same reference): 5919.14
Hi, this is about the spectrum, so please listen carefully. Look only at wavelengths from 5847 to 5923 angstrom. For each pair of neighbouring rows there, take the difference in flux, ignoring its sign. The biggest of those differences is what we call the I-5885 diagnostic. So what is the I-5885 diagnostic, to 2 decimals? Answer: 2.20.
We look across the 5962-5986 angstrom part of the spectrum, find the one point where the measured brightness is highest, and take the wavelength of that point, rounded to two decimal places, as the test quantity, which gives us 5962.92 angstrom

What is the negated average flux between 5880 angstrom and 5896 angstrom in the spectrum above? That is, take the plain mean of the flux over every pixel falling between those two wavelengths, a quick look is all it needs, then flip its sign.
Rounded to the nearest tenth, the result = -15.2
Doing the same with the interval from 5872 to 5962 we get -17.6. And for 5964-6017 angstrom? -18.3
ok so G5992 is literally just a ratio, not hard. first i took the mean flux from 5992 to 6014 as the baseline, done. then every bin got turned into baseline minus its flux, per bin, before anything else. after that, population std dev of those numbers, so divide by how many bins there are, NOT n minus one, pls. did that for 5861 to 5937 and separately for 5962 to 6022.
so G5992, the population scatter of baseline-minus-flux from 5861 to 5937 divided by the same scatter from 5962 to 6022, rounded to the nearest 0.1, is 2.5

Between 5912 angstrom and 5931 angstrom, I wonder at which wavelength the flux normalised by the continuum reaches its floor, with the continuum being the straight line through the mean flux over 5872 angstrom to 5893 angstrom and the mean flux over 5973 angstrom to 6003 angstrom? 5919.14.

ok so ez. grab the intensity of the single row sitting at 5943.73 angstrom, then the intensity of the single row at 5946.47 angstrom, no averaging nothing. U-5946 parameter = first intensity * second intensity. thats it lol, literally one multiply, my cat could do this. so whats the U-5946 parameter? 376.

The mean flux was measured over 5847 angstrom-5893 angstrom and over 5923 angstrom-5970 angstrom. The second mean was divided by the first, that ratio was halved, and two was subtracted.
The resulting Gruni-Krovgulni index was -1.45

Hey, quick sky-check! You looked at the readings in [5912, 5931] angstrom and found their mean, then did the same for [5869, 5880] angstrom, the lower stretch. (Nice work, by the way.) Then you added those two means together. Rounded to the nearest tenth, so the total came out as 36.2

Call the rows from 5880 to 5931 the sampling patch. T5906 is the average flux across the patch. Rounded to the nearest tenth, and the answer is 16.8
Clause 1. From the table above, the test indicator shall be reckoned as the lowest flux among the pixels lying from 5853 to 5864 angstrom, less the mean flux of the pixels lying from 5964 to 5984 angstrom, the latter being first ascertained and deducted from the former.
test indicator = -1.0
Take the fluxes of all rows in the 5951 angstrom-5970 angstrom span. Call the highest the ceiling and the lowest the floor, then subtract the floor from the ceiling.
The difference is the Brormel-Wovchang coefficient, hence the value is 1.5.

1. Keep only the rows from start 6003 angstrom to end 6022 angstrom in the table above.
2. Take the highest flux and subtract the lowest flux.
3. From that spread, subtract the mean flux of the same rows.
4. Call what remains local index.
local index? -16.73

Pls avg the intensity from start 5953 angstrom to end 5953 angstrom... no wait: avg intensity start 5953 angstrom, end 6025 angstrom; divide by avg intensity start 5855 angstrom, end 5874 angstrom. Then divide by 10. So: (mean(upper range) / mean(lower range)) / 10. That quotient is 0.103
